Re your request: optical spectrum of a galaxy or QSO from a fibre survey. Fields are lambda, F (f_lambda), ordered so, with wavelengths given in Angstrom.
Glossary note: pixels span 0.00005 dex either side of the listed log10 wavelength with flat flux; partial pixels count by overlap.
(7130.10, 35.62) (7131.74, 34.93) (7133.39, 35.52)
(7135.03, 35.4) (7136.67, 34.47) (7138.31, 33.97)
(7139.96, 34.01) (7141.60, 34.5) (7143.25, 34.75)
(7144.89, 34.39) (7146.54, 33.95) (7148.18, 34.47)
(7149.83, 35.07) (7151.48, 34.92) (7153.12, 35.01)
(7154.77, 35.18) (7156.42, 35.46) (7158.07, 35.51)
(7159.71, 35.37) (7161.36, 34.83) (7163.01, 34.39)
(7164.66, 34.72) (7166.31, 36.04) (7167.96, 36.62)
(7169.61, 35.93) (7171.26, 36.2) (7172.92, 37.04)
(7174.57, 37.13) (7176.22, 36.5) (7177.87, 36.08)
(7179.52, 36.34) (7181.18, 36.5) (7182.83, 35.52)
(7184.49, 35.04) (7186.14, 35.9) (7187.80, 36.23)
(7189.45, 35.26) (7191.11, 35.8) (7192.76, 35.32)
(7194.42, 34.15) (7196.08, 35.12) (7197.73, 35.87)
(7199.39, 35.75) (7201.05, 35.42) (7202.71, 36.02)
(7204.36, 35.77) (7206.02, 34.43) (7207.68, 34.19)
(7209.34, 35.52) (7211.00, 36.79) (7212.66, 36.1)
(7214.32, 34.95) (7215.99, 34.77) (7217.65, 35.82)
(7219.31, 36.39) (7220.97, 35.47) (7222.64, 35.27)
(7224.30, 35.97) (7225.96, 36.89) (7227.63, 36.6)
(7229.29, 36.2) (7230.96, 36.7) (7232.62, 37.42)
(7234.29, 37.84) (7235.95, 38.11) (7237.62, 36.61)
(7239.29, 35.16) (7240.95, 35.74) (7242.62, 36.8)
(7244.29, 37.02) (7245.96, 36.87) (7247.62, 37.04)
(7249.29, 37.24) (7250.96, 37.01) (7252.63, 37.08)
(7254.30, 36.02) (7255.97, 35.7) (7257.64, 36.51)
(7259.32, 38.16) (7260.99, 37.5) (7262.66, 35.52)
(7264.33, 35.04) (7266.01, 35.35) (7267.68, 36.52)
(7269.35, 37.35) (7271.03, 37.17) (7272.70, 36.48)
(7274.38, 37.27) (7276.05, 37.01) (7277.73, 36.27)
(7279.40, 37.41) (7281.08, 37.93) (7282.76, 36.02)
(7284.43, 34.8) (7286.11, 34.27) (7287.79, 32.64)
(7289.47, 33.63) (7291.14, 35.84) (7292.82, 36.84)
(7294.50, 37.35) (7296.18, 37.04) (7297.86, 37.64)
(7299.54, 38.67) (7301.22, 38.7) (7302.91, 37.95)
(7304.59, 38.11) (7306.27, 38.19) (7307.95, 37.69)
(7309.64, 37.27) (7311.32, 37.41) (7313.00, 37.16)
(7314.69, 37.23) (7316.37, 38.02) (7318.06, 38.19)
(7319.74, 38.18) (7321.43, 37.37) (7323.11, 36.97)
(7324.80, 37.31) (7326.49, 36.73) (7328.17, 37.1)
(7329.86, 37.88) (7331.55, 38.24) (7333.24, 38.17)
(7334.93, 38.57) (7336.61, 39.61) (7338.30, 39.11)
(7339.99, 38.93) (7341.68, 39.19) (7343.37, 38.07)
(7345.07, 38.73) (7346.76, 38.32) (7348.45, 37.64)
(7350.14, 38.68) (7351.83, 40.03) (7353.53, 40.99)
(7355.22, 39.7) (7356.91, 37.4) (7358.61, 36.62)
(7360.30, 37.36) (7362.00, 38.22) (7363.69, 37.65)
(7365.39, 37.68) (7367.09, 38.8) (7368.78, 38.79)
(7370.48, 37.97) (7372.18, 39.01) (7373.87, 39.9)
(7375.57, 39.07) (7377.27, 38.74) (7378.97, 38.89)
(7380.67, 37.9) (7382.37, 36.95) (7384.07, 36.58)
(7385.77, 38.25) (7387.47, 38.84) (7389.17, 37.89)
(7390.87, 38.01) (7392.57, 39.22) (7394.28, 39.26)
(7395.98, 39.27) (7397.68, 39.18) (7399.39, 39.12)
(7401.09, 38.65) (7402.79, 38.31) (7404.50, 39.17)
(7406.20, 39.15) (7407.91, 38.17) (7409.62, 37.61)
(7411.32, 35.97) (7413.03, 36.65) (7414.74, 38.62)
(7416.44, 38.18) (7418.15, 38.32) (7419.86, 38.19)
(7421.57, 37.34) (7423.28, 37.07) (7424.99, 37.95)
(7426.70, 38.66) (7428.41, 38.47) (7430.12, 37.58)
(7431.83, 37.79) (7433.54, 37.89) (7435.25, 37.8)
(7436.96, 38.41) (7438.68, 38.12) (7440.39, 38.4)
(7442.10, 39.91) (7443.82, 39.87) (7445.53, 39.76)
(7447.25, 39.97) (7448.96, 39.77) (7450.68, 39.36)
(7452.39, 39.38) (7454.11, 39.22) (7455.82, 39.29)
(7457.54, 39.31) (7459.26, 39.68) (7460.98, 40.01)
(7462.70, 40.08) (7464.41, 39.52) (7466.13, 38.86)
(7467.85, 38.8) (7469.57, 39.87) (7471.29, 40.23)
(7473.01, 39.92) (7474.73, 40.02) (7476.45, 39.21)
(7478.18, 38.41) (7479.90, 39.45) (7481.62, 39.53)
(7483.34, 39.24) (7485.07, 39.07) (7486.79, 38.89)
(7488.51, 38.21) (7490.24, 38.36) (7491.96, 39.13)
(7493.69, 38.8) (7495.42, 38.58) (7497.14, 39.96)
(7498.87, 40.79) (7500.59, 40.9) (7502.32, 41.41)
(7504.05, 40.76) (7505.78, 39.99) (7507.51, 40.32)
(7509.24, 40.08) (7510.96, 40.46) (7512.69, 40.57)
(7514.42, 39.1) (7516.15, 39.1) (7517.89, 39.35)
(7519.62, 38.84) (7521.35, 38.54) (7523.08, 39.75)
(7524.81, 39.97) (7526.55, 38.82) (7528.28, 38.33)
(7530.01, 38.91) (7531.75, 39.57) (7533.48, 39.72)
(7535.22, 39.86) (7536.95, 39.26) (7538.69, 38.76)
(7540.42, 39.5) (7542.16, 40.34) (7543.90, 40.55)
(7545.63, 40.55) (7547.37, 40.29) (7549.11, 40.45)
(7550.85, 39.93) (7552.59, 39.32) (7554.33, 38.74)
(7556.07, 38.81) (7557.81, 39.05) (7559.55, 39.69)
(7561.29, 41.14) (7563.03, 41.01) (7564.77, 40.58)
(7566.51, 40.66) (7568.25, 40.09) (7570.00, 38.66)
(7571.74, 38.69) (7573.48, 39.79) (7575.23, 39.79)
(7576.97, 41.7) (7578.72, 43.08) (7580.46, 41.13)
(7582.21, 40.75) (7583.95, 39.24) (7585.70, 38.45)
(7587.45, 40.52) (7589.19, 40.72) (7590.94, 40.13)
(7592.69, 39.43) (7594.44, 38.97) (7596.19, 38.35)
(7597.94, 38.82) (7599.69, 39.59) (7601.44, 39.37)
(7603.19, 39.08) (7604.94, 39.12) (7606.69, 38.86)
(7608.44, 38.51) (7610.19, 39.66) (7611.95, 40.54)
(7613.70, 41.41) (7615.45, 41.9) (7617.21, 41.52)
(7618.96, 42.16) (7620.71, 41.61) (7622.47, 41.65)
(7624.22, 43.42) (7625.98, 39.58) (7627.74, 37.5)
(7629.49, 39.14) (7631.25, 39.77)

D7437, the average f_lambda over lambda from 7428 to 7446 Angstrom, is 38.5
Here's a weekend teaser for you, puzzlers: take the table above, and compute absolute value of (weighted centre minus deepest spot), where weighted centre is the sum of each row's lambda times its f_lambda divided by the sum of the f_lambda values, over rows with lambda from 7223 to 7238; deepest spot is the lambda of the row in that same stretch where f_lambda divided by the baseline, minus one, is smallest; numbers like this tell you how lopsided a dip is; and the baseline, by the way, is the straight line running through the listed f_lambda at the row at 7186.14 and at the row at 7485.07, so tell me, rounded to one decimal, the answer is 6.7 Angstrom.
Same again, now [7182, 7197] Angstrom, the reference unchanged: 5.0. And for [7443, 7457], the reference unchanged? 4.3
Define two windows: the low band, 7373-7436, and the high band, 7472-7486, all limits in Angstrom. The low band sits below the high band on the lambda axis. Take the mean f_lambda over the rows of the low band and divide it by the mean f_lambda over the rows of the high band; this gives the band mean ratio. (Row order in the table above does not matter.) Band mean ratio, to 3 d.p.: 0.971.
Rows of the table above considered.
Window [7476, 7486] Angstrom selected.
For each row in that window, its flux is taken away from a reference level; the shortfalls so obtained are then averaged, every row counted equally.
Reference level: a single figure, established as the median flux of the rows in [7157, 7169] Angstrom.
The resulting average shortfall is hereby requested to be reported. -3.8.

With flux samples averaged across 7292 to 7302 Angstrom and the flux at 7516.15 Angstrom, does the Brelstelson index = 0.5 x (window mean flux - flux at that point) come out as -0.70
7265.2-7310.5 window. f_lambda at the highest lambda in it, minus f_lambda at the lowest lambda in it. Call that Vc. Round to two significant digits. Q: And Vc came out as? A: 1.9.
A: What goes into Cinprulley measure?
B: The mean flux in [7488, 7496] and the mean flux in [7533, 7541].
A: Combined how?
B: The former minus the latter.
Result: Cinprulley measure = -1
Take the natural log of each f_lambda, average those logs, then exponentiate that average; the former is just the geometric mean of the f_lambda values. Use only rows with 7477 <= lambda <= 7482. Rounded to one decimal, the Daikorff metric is 39.1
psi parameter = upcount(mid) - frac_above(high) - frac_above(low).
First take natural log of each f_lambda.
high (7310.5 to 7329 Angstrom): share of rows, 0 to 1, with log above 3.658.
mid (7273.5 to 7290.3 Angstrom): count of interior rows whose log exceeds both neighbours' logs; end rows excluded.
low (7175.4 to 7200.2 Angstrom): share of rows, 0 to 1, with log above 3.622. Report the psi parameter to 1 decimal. 1.0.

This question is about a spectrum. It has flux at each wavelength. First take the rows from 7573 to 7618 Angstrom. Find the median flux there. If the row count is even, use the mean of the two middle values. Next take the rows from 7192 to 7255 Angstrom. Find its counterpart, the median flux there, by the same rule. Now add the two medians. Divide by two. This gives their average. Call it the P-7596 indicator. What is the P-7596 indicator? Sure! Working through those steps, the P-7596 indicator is 37.9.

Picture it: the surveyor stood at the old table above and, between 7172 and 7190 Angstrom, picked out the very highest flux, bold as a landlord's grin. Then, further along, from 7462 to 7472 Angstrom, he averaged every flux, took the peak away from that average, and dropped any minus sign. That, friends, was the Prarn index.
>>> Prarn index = 2.4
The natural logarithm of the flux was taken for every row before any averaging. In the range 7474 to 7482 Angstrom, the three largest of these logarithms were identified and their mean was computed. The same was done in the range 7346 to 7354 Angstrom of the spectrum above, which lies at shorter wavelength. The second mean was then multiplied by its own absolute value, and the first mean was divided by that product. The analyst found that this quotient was 0.271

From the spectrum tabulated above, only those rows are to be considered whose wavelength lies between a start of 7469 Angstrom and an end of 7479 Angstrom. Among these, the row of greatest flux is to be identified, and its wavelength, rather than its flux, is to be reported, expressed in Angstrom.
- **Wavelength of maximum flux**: 7471.29 Angstrom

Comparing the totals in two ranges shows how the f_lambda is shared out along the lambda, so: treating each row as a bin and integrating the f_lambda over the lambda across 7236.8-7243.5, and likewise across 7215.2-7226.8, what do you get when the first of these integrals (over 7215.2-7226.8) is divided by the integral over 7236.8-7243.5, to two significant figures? 1.7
